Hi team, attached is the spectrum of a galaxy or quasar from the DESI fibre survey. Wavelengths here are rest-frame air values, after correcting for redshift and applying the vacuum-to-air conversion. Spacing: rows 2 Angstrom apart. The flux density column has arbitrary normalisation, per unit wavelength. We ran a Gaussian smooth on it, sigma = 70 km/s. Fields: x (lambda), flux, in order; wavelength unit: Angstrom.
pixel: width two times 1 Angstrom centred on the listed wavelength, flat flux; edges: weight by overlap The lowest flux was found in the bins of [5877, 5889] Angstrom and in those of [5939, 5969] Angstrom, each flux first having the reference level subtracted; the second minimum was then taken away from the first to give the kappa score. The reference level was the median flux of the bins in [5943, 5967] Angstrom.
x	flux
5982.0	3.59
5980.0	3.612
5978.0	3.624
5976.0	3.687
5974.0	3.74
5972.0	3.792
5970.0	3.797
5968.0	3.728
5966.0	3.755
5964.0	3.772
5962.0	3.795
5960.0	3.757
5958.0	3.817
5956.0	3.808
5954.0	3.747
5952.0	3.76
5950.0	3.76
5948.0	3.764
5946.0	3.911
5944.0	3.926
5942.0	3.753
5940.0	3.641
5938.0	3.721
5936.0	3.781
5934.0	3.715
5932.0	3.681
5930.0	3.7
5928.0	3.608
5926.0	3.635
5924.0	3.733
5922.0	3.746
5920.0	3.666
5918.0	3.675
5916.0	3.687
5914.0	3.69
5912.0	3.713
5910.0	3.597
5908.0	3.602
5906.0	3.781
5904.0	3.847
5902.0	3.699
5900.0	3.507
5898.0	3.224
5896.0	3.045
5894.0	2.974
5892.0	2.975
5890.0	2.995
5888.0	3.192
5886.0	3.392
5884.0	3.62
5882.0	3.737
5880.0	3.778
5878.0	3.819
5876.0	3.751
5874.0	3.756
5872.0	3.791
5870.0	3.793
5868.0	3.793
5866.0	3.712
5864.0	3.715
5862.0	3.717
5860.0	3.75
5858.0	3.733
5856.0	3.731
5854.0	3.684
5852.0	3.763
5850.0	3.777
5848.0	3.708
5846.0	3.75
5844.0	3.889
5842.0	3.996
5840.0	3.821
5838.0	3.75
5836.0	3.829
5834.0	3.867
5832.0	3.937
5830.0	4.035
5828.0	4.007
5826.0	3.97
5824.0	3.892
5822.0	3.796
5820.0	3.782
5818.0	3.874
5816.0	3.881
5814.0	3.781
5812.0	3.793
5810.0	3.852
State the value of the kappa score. -0.45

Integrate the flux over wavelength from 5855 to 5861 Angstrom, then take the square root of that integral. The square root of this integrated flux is 4.74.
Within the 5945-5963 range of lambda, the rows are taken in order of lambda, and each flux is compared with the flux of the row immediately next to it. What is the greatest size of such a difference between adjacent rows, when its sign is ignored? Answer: 0.15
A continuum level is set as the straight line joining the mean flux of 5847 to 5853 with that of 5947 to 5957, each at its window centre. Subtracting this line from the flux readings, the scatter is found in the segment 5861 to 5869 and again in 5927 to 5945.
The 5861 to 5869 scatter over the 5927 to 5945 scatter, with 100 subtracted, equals -99.6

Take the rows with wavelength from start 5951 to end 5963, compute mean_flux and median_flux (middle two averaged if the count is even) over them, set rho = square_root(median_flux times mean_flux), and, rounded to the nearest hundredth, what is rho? 3.78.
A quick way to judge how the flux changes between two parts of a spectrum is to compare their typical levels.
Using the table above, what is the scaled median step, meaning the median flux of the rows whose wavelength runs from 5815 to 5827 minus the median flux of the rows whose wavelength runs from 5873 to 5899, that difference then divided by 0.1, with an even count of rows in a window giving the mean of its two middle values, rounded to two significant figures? 4.9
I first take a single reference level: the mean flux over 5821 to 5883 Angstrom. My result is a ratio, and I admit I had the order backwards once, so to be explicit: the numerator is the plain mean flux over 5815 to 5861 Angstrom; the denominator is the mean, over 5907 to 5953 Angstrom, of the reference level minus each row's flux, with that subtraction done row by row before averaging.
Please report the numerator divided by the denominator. 42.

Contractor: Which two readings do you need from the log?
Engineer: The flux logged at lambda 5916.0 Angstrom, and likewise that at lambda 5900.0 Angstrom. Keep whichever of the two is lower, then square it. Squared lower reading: 12.3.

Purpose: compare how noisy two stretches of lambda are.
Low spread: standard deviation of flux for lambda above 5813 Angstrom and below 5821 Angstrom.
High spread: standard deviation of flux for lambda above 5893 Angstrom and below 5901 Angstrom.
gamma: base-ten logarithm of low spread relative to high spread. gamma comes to -0.63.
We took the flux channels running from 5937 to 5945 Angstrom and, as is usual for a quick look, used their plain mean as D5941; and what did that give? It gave 3.76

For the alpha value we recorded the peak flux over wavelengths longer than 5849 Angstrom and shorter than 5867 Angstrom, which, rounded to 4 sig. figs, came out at 3.777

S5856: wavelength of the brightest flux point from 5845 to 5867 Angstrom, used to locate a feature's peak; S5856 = 5850.0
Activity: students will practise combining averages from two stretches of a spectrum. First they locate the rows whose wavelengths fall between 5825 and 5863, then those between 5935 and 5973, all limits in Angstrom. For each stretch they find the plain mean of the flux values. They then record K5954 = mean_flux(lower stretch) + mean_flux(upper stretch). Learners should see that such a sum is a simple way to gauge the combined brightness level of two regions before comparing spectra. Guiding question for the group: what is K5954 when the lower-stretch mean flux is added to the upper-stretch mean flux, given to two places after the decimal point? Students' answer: 7.61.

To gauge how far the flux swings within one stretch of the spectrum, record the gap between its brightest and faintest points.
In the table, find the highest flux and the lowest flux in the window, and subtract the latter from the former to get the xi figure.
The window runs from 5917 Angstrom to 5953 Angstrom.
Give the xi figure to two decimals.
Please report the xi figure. 0.32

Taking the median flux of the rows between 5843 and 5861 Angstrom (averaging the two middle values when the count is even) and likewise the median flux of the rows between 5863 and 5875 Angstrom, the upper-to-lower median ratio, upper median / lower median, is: 1.01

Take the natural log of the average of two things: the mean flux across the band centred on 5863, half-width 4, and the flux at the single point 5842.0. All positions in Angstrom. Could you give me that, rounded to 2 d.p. 1.35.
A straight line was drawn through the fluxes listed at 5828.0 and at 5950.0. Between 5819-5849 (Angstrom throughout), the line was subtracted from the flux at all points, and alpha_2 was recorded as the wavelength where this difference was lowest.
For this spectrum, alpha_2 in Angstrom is 5848.0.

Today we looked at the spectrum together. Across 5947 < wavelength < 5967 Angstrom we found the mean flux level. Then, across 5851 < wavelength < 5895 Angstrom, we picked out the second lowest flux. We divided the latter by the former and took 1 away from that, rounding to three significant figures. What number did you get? -0.212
